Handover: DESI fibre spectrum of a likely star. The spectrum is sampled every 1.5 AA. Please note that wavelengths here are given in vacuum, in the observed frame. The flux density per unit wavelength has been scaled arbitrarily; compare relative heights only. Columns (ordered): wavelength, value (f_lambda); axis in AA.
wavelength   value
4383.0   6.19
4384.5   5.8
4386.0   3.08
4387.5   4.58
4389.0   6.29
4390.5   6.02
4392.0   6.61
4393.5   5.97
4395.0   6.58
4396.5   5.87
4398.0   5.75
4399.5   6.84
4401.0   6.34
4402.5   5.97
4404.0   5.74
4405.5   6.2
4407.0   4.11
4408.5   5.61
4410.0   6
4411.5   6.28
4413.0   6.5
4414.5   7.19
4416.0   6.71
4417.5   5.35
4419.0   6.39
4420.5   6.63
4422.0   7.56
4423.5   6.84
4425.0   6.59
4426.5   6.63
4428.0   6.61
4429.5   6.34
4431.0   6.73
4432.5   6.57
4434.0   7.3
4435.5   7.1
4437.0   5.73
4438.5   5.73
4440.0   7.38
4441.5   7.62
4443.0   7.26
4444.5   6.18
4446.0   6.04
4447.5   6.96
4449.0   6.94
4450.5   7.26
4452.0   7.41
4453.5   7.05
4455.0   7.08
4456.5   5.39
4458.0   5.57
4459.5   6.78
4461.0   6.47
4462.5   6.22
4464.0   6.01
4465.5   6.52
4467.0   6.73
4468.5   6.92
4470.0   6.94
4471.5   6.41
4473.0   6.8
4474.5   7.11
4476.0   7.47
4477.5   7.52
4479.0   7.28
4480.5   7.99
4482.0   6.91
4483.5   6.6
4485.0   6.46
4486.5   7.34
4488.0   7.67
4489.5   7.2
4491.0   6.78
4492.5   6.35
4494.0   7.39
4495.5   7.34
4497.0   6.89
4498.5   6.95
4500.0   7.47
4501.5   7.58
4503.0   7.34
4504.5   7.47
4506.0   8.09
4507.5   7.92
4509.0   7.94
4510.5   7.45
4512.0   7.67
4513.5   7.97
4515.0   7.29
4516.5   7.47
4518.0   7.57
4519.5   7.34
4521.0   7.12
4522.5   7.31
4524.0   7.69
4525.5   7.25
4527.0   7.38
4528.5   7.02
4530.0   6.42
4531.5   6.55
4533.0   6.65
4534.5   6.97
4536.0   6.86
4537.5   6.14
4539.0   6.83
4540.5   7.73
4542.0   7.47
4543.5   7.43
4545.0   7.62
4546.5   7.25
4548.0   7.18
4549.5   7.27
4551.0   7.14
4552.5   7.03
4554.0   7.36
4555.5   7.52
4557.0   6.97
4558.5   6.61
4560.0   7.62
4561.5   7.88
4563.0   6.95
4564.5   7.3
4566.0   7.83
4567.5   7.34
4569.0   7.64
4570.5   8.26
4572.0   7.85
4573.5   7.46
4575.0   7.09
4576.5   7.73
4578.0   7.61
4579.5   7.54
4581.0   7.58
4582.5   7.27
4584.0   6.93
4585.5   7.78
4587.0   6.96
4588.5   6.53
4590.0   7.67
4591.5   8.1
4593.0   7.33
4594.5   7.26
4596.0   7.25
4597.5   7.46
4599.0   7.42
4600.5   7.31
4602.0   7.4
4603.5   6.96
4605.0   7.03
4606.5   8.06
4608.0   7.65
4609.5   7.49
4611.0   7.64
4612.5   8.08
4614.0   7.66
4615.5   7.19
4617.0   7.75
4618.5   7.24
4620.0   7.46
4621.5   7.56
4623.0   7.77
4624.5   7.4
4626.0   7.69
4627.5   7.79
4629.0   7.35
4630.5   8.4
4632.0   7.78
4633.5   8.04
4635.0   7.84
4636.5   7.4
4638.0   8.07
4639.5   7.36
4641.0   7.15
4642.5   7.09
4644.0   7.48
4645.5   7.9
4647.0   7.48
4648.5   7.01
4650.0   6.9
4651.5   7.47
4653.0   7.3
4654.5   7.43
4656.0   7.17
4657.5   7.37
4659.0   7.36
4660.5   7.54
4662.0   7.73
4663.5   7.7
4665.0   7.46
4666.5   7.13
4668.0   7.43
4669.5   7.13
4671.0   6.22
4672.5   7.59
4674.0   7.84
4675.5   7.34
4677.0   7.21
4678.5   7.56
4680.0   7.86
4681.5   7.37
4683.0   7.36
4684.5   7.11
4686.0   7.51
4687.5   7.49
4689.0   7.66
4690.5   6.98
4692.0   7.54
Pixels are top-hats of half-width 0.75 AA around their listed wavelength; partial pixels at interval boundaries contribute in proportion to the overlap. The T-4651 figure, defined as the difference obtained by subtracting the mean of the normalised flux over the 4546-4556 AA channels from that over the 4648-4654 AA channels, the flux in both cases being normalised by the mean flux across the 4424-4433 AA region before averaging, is -0.01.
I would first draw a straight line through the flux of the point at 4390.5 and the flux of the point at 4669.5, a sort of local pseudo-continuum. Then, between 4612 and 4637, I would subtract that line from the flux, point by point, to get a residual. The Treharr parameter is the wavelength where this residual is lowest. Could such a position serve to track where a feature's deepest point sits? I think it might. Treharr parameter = 4615.5 AA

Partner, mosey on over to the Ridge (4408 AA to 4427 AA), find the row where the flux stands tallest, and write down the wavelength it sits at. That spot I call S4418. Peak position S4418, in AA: 4422.0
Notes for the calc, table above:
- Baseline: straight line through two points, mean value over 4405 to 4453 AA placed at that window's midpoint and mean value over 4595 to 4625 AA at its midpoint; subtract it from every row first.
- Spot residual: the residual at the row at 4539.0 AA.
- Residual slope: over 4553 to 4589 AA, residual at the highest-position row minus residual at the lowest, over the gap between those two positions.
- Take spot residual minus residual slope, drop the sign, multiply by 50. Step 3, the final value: 13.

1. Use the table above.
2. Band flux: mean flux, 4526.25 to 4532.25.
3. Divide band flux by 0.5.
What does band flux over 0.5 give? 13.7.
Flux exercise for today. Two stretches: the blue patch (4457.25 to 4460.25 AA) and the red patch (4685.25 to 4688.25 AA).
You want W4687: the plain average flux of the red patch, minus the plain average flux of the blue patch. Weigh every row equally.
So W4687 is 1.3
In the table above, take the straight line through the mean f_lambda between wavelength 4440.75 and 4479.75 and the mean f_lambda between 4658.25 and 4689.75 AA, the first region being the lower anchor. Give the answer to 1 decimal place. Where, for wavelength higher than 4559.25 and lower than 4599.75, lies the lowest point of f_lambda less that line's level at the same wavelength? 4588.5 AA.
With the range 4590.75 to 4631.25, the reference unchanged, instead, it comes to 4603.5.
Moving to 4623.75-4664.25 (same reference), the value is 4650.0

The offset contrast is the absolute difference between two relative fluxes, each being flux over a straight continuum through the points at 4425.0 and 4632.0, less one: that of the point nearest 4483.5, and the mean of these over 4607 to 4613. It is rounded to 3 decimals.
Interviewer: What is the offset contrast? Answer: 0.055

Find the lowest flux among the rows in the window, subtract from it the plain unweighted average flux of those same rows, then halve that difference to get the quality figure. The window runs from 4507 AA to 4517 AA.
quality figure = -0.19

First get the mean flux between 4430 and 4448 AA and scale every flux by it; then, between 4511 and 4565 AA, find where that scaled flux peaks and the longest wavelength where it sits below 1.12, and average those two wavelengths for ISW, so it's 4539.0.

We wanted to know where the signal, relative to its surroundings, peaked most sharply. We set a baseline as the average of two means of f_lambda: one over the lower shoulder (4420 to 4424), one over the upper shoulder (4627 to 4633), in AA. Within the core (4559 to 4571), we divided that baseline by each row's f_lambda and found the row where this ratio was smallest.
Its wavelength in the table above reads 4570.5 AA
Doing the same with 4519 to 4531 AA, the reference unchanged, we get 4524.0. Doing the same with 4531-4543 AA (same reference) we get 4540.5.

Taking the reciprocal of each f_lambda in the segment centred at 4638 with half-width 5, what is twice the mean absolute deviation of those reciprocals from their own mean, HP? 0.012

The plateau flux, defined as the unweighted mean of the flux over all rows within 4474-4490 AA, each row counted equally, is 7.23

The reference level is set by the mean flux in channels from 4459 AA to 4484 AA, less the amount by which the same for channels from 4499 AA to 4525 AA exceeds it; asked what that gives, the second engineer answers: 6.2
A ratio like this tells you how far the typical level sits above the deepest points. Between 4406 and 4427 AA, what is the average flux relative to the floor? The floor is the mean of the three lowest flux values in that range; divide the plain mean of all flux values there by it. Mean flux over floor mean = 1.26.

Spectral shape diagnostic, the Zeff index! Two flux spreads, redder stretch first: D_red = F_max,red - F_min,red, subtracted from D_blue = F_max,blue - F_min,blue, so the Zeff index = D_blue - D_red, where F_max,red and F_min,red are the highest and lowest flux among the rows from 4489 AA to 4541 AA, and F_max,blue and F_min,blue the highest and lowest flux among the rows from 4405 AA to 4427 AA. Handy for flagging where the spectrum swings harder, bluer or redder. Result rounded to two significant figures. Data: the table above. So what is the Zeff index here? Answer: 1.5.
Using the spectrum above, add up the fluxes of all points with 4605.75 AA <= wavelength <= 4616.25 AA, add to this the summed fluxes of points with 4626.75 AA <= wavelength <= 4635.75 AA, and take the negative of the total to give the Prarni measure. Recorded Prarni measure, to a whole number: -101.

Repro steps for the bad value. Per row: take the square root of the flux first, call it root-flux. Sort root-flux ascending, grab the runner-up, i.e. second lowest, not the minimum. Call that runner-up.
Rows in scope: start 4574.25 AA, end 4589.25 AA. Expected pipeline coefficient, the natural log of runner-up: 0.97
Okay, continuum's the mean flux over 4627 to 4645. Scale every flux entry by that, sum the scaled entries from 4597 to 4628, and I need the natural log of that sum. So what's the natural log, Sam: 3.03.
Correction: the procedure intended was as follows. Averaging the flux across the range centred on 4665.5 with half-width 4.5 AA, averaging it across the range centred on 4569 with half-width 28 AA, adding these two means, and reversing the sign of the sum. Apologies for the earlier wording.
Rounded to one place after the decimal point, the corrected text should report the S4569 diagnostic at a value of -14.8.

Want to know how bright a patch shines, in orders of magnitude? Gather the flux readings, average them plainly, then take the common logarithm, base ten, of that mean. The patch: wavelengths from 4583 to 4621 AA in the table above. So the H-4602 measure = 0.871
